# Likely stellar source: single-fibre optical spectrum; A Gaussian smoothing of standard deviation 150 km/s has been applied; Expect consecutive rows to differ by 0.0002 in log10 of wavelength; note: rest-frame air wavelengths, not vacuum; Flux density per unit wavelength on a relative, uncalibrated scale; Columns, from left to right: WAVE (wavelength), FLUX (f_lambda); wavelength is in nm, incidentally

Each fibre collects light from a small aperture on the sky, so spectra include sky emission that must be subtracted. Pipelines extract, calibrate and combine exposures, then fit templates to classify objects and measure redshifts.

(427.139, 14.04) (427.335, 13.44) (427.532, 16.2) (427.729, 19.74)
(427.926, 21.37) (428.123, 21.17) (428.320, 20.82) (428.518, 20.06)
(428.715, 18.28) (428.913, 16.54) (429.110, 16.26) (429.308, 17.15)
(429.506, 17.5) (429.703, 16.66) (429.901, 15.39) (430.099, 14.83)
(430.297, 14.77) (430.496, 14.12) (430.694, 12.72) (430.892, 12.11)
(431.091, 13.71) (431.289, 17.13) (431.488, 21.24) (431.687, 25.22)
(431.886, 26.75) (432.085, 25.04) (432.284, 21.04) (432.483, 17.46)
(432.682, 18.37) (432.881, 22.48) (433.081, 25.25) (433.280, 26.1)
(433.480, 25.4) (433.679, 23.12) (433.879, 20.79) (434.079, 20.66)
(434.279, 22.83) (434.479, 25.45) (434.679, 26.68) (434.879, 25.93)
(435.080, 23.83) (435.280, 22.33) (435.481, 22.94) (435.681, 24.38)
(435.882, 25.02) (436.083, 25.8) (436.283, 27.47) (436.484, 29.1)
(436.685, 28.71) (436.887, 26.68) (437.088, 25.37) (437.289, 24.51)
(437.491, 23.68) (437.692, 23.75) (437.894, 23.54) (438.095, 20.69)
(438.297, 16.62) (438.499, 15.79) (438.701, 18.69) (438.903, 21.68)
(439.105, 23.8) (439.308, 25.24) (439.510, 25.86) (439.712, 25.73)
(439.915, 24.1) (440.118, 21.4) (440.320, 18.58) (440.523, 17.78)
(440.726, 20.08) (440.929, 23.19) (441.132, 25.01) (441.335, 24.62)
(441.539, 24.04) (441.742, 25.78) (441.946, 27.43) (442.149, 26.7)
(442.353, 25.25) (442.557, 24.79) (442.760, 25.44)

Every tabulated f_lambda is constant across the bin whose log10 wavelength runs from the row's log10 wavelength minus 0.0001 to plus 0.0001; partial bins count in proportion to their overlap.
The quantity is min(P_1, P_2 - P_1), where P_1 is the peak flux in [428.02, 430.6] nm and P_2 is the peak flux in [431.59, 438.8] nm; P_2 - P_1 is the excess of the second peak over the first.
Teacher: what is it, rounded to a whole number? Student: 8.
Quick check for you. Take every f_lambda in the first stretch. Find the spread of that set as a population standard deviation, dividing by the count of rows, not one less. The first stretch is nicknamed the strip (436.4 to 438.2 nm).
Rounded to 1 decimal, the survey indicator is 2.5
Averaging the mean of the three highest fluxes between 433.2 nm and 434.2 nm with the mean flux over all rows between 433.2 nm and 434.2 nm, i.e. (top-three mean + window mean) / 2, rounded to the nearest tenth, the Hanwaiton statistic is 24.0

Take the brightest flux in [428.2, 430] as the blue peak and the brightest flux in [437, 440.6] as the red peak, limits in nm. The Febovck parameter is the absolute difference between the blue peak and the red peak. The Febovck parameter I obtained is 5.0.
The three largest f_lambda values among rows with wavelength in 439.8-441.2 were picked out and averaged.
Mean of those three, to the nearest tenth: 24.1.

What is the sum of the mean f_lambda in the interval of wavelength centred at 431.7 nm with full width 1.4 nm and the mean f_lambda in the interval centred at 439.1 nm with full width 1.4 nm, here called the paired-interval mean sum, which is 43.8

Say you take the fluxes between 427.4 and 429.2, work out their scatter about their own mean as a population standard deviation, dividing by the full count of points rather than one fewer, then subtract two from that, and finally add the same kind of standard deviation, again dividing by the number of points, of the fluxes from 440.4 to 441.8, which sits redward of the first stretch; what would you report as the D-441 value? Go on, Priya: 2.7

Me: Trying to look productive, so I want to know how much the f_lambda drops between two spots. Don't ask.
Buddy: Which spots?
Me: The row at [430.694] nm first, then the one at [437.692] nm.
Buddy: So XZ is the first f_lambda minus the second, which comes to -11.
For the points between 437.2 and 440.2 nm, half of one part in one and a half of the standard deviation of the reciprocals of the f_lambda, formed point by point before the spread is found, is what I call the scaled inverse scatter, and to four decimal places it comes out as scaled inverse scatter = 0.0025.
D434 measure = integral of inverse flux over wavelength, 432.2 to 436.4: 0.181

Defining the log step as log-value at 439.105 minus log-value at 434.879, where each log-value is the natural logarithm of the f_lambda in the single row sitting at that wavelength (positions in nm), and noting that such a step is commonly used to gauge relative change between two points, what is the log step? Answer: -0.1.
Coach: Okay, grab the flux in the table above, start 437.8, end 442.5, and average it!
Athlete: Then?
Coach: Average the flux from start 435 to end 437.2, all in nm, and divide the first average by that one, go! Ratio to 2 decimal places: 0.89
